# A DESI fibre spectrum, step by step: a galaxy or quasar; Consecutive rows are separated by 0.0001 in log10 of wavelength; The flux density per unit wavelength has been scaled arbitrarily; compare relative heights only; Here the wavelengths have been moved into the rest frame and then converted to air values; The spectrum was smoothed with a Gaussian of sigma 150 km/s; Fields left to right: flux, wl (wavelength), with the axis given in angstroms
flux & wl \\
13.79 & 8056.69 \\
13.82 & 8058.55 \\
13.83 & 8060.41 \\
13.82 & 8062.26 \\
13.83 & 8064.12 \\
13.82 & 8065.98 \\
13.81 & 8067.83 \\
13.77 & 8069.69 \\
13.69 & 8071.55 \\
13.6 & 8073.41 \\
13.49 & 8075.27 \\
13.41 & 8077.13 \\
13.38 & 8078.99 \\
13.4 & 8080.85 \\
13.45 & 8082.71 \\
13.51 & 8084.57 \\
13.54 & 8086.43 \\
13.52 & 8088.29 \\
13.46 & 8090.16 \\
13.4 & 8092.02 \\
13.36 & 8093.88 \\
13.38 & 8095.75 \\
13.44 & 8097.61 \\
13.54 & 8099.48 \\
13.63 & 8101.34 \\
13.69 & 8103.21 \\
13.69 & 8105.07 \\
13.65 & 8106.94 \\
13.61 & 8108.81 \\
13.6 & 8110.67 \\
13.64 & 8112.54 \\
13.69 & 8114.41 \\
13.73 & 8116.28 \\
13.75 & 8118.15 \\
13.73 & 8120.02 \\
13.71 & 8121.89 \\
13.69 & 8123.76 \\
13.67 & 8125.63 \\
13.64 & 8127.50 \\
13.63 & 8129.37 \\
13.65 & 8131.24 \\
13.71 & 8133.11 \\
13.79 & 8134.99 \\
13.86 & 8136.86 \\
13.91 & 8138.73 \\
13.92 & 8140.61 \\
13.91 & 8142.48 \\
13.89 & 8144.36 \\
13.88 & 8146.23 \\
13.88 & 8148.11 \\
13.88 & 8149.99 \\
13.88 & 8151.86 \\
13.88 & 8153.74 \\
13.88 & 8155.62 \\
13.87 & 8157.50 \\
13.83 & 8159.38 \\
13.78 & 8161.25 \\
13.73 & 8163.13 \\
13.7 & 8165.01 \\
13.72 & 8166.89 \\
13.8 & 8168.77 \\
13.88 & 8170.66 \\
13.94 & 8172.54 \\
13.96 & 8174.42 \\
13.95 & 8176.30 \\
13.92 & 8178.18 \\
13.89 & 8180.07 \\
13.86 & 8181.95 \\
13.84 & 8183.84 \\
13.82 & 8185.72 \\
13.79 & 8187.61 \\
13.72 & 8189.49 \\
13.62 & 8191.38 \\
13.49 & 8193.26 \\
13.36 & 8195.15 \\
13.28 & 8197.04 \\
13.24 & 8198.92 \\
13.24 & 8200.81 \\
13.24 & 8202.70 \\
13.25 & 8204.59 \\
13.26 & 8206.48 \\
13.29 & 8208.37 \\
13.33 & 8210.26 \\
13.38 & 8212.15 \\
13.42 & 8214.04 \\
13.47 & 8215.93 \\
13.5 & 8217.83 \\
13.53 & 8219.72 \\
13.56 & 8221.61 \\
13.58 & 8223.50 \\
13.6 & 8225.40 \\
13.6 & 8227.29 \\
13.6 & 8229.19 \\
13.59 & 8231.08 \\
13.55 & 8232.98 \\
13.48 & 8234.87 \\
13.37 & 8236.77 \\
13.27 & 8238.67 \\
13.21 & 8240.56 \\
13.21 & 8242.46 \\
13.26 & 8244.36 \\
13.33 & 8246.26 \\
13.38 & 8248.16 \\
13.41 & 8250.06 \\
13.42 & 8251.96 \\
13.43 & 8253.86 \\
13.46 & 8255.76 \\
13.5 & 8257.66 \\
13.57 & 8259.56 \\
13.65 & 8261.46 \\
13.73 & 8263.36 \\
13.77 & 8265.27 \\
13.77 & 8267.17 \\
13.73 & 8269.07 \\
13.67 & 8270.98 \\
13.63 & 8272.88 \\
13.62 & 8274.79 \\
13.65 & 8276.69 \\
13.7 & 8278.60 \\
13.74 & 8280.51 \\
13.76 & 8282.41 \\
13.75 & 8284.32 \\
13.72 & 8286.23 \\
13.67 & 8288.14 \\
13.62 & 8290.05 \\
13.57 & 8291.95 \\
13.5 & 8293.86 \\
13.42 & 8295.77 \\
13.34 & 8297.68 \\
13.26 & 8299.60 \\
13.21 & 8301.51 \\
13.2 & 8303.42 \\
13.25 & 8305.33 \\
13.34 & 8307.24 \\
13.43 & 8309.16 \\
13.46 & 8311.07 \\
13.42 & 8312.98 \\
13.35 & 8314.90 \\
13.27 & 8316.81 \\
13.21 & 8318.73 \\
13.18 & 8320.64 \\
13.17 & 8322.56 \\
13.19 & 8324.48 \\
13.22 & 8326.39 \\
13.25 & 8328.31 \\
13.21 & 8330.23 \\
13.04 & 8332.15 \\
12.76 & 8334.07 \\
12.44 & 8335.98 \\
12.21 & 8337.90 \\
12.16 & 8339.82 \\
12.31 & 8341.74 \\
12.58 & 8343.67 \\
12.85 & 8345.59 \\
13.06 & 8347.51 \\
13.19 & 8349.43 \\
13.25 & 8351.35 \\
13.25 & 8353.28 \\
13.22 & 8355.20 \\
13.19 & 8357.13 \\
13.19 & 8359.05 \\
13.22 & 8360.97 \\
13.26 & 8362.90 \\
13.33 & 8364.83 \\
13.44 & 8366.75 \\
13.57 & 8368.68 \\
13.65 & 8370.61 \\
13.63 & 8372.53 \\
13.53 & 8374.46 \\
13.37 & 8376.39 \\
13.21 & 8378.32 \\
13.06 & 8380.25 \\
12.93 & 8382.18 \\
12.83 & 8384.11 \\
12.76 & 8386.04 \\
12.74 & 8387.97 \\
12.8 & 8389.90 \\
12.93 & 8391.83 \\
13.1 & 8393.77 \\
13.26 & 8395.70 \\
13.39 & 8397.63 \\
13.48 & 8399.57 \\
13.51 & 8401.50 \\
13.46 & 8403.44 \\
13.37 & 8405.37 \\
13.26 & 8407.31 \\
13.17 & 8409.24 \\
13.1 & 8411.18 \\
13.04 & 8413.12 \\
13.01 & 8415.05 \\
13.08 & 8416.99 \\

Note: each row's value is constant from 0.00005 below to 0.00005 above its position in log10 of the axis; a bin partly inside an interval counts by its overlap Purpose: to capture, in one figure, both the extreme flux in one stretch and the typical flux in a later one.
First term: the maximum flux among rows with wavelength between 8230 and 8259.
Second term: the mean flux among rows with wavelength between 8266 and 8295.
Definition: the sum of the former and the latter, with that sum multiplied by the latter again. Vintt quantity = 373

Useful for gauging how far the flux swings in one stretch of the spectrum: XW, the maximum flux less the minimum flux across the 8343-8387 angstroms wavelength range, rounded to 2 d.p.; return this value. 1.07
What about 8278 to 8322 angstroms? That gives 0.58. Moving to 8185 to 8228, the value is 0.58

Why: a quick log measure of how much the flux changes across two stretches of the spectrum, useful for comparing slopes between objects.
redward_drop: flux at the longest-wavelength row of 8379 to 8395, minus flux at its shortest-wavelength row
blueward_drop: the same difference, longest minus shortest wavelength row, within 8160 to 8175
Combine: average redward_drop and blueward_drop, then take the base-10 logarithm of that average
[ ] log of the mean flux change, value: -0.96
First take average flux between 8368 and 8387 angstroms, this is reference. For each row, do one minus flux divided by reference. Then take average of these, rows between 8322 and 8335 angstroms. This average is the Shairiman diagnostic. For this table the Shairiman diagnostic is 0.010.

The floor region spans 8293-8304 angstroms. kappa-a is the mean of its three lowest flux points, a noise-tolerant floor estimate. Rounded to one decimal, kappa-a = 13.2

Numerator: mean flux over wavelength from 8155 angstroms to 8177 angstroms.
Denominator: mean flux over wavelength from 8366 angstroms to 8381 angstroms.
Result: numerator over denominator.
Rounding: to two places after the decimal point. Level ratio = 1.03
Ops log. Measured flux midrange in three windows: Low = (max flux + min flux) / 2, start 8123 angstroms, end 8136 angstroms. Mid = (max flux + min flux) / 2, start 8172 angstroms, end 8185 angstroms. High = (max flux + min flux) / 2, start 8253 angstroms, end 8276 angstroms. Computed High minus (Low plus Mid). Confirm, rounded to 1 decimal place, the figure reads -14.0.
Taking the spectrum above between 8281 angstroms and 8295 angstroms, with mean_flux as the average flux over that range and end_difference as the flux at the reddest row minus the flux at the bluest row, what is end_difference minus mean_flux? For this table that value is -13.9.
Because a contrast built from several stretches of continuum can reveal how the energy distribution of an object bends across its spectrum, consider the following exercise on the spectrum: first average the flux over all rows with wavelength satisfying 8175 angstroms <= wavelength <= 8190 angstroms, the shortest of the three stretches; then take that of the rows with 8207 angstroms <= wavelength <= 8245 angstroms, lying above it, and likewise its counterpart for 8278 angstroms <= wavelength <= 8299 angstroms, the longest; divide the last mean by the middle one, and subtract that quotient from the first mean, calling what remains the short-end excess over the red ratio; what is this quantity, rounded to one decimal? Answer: 12.8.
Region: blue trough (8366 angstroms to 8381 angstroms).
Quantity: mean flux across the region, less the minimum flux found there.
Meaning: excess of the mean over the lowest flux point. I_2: 0.37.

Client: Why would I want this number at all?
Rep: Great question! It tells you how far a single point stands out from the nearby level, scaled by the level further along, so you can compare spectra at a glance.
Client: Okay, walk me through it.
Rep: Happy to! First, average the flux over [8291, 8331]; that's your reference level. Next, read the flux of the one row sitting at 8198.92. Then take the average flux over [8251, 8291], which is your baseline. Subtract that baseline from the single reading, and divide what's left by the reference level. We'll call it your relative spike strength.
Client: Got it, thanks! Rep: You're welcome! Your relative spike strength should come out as -0.03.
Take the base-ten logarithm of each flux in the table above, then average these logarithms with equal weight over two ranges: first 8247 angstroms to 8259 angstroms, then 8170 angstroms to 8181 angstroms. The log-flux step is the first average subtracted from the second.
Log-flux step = 0.016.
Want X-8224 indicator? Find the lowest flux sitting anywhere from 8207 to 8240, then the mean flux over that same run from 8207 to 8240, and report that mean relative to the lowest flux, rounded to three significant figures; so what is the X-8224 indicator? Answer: 1.02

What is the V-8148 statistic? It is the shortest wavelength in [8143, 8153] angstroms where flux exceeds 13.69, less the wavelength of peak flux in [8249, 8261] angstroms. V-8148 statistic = -115.2 angstroms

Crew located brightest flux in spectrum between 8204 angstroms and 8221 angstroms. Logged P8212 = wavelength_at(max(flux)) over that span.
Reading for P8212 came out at 8219.72 angstroms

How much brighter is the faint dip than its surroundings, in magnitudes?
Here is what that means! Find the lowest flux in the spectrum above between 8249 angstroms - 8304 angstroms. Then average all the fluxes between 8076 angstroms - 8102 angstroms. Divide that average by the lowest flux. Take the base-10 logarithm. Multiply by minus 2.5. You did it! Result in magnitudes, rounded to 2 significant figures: -0.021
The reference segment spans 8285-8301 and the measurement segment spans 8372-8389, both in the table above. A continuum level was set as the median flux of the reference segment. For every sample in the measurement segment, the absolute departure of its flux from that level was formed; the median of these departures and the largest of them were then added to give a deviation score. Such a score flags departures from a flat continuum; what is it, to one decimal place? 1.3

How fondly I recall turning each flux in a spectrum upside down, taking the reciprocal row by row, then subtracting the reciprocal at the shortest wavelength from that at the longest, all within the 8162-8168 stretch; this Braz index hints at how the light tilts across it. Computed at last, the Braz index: 0.0001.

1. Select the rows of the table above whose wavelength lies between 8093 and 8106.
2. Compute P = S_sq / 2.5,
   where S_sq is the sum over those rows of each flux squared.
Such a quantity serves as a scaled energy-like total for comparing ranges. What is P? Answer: 513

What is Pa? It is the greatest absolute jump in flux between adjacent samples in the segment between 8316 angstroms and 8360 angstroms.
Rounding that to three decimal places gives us 0.320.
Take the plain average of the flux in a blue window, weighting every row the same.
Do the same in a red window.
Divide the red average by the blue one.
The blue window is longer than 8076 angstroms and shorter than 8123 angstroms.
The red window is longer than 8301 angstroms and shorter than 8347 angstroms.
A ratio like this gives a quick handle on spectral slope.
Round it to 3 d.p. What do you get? 0.961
